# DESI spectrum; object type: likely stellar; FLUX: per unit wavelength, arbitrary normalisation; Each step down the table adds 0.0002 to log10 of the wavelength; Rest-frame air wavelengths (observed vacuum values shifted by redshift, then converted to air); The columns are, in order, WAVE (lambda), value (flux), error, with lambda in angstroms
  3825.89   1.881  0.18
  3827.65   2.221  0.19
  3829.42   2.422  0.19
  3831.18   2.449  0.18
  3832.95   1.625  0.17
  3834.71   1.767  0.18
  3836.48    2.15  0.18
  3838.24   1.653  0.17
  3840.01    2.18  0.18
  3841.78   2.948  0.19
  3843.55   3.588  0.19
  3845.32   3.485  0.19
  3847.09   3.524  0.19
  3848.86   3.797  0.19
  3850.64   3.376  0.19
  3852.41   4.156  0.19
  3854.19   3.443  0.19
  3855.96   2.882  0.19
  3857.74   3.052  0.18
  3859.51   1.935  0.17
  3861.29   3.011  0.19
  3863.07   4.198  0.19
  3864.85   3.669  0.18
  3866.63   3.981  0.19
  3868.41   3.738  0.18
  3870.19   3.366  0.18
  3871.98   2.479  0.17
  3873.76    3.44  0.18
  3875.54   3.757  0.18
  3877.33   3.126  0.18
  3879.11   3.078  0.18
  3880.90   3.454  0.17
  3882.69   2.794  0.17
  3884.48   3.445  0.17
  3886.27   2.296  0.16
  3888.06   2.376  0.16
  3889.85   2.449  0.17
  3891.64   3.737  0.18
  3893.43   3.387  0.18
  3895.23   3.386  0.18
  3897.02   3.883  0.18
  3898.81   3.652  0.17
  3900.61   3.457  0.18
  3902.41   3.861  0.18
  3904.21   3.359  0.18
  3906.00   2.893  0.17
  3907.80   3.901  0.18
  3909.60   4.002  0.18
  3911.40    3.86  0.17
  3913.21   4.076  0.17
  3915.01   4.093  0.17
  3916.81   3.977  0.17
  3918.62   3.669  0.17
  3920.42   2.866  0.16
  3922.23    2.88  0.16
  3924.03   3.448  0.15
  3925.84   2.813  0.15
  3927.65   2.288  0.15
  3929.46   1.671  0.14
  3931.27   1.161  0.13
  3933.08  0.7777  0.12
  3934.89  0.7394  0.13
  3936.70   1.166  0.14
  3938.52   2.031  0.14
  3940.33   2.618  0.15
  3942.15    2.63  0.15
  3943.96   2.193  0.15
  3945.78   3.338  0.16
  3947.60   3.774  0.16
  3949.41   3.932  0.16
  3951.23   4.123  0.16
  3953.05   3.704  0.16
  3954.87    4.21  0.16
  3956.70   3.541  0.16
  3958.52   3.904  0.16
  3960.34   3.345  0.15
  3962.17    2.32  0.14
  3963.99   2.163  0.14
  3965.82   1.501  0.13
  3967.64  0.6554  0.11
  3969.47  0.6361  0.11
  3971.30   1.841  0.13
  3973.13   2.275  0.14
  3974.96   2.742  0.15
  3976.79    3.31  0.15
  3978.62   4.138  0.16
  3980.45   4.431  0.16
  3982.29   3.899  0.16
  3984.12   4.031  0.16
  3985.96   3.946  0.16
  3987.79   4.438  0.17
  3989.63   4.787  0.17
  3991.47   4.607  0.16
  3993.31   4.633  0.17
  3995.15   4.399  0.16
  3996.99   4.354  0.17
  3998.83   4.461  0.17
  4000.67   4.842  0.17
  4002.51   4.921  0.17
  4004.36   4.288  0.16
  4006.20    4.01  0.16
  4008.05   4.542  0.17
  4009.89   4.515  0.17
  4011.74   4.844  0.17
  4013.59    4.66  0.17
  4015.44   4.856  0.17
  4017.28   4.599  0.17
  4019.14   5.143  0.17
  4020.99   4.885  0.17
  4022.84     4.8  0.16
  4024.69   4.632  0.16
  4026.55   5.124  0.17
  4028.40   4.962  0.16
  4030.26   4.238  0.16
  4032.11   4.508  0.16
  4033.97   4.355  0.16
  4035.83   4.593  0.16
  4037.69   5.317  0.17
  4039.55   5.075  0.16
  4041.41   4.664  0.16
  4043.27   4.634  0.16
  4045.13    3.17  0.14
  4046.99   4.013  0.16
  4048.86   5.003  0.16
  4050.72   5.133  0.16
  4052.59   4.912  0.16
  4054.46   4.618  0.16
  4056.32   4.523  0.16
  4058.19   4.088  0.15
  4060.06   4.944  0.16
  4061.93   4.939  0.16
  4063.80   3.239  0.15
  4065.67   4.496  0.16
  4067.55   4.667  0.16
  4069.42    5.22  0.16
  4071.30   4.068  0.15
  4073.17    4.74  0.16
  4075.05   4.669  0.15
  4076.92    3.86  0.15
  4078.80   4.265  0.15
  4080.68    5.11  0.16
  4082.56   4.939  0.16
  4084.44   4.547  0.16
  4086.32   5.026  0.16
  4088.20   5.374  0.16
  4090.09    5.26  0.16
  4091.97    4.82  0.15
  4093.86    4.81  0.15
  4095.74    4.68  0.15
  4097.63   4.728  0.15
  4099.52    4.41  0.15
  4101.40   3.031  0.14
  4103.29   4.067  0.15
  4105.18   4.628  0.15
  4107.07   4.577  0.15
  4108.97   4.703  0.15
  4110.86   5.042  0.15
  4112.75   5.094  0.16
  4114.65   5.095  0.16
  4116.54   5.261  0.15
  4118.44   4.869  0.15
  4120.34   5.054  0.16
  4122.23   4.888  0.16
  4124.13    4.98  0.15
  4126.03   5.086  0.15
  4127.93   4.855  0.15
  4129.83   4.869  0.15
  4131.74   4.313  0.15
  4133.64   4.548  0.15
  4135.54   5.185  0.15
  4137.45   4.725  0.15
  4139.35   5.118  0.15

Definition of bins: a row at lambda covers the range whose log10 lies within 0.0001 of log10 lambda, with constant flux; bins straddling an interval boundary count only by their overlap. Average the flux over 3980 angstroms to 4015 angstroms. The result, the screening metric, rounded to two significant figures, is 4.5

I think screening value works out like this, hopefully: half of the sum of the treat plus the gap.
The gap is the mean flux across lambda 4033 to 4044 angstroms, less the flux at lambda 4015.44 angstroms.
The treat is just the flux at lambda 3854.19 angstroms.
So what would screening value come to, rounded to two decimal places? 1.68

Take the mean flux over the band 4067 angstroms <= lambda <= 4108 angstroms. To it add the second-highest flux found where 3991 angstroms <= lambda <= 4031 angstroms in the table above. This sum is 9.74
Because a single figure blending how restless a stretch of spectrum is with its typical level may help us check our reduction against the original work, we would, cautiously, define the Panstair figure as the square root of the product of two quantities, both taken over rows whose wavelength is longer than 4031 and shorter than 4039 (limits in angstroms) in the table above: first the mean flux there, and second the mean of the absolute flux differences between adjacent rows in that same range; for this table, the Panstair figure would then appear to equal 1.32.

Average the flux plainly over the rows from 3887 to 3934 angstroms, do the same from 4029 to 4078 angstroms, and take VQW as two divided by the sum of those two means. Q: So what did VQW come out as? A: 0.261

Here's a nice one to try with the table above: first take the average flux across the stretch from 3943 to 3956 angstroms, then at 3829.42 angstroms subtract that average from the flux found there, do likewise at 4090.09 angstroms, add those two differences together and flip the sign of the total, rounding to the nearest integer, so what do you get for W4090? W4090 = 0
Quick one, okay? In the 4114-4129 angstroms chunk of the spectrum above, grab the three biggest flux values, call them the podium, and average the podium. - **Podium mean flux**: 5.1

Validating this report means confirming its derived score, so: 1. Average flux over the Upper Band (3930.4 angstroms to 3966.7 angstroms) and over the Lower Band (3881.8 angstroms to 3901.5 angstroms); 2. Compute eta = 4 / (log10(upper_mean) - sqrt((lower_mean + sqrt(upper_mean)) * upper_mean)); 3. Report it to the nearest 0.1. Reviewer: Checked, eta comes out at -1.3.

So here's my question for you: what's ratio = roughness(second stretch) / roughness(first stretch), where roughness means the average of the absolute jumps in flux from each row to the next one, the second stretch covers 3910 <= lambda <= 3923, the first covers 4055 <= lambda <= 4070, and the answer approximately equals 0.3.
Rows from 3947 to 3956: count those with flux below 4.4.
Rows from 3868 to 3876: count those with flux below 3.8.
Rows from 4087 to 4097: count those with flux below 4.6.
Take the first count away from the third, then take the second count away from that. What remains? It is -10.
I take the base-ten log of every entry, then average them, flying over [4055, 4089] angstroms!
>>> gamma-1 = 0.66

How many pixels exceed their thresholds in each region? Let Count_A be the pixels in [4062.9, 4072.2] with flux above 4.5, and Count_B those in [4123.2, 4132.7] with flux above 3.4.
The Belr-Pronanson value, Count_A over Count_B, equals 0.40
